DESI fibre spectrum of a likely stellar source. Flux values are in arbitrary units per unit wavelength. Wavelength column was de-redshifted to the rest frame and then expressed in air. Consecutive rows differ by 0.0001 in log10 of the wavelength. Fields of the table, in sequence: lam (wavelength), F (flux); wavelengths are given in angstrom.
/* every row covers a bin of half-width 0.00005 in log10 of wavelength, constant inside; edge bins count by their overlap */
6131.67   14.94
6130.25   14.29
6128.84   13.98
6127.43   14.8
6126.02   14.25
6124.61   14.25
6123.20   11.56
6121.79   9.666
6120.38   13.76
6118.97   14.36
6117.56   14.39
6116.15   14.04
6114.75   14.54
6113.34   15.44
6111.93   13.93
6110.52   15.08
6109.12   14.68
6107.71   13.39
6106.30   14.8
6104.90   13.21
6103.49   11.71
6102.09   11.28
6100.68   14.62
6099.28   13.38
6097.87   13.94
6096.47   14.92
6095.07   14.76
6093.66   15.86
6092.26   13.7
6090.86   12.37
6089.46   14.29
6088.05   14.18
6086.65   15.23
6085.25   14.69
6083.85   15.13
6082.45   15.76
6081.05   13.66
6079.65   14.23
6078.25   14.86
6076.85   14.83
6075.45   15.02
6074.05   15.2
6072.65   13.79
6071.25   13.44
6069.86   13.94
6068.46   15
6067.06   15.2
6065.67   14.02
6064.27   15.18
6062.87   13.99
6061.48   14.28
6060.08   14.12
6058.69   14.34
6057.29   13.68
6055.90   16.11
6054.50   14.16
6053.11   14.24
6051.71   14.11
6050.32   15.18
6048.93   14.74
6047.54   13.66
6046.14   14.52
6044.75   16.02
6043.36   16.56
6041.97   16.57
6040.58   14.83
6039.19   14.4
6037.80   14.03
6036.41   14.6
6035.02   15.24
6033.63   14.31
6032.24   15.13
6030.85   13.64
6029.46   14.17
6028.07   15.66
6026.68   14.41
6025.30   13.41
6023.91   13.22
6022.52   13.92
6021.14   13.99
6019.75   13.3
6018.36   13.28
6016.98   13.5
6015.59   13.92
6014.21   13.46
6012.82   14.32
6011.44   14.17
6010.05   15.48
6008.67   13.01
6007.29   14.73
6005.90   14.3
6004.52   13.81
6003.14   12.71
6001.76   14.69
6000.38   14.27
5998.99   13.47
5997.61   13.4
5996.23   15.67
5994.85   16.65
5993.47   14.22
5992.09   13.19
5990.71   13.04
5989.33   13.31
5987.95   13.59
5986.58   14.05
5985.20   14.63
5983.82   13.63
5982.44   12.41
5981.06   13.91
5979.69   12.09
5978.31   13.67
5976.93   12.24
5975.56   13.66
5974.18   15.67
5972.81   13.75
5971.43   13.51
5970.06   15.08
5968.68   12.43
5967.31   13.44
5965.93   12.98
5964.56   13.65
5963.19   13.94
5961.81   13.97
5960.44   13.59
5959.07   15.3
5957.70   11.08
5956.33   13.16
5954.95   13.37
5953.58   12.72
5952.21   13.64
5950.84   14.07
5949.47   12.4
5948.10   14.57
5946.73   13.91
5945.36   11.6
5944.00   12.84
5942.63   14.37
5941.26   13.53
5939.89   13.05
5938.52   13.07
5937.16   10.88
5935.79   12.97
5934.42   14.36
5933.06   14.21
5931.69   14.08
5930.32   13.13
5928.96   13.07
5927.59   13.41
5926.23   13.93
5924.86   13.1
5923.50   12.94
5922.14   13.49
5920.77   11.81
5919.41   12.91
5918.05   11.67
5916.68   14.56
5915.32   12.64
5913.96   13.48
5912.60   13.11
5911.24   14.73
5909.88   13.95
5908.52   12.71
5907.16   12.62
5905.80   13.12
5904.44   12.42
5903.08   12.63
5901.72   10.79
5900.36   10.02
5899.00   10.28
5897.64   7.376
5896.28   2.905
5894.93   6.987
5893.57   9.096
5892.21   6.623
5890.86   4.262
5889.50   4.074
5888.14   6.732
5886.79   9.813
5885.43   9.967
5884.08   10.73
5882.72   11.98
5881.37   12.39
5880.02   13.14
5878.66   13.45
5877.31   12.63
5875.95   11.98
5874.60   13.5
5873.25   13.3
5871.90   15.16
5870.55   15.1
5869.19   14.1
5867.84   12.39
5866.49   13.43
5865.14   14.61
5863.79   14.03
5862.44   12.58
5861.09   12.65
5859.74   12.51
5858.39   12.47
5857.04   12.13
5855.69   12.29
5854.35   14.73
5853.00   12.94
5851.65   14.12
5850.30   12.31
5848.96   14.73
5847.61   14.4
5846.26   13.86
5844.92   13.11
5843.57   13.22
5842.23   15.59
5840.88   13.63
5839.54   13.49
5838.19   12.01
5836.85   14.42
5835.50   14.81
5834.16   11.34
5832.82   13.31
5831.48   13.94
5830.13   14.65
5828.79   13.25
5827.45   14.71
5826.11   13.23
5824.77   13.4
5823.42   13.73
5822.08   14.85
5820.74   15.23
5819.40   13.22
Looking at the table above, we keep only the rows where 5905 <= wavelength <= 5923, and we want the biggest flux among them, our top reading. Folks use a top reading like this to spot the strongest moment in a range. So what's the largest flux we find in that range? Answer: 14.73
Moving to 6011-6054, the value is 16.57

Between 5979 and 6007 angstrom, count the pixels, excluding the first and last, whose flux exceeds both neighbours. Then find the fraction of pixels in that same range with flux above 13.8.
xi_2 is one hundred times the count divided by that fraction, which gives 800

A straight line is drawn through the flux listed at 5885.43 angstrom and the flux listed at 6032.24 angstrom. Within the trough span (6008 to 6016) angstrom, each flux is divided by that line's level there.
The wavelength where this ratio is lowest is 6008.67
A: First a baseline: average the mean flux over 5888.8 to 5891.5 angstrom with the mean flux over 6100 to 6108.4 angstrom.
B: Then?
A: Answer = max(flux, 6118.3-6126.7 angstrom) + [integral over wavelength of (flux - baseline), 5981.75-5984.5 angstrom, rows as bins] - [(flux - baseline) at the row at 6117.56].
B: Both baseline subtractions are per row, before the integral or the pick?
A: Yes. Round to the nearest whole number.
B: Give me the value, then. 21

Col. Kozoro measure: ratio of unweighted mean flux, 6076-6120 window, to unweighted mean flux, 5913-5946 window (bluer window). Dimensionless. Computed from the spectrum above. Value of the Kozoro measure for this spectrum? 1.084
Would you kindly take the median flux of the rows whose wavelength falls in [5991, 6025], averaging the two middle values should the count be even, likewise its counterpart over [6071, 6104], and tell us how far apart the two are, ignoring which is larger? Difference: 0.5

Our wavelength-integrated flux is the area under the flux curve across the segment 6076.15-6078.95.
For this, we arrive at 42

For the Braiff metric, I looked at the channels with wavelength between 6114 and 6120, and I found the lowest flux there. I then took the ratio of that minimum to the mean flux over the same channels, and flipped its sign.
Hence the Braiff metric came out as -0.98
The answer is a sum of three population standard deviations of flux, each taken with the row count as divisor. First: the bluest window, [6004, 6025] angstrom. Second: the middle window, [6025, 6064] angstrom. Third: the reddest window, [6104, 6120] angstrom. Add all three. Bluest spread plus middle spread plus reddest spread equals 2.13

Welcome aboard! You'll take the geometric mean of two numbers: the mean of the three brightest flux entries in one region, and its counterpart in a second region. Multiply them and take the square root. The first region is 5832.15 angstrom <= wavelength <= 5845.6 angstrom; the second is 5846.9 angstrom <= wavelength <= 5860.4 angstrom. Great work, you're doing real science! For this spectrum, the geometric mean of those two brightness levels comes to 14.8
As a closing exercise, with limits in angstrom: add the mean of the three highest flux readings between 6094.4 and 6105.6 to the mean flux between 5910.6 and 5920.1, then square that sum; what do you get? 788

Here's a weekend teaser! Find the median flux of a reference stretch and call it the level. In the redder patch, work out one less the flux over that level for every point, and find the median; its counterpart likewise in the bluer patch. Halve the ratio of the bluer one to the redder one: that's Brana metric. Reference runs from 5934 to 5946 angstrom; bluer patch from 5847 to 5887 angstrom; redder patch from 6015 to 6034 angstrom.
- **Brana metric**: -0.1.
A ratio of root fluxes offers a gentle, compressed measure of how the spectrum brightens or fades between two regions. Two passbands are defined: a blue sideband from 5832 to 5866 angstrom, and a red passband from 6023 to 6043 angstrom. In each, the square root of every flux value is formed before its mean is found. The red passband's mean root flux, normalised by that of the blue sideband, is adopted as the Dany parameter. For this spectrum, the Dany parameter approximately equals 1.04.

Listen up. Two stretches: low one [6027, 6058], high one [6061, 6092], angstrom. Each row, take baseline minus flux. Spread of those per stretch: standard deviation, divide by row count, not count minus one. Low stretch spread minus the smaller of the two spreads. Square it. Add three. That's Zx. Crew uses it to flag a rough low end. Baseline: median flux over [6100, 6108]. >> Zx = 3.02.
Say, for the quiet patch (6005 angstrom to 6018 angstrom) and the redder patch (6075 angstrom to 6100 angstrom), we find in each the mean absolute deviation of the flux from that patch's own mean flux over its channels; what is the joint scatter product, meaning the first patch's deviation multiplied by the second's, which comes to 0.38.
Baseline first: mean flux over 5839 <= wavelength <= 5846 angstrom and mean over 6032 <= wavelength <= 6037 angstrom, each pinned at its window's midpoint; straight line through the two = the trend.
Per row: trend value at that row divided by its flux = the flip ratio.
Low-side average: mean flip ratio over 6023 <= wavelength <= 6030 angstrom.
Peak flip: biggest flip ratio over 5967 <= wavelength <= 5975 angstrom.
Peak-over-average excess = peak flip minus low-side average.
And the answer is 0.12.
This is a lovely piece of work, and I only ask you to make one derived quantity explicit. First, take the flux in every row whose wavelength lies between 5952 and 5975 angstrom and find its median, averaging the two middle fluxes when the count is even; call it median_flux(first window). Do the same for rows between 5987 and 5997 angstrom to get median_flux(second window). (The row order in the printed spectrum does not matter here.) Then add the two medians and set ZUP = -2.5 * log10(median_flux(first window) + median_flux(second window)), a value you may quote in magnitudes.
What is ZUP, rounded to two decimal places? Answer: -3.59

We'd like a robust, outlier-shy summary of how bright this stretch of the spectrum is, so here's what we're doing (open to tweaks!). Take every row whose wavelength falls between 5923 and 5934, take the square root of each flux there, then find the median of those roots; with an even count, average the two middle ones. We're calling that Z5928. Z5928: 3.64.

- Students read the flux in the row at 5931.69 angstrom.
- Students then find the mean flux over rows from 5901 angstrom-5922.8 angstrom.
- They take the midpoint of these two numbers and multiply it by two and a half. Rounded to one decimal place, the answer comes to 33.7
